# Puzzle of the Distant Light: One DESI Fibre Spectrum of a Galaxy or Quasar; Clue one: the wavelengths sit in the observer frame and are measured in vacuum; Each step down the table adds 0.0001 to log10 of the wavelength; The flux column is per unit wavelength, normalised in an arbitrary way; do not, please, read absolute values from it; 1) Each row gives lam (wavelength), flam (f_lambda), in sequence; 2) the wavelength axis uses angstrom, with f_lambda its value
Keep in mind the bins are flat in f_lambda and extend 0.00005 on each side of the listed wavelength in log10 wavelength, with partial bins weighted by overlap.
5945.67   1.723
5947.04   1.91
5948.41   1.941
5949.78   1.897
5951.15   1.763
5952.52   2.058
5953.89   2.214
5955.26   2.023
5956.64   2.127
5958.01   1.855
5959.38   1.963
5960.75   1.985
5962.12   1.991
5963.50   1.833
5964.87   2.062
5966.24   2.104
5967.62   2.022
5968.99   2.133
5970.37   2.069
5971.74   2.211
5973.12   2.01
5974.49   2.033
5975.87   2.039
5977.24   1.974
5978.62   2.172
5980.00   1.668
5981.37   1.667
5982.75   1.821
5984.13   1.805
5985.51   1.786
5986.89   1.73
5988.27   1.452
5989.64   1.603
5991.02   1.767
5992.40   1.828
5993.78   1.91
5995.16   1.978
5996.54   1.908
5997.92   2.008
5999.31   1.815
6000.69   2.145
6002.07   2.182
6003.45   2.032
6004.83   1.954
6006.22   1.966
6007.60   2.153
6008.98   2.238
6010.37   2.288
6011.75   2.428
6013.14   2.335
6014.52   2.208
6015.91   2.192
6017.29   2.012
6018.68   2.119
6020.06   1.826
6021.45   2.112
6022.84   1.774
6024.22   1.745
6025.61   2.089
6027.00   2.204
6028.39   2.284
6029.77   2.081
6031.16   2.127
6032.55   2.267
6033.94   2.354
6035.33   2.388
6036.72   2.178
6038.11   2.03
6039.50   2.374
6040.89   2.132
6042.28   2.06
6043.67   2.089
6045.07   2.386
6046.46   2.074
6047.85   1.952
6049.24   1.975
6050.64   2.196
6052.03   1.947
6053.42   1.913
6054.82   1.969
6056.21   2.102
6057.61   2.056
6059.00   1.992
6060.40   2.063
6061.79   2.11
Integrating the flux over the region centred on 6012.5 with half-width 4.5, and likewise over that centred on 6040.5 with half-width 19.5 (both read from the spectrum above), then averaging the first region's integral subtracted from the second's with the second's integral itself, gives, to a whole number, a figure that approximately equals 72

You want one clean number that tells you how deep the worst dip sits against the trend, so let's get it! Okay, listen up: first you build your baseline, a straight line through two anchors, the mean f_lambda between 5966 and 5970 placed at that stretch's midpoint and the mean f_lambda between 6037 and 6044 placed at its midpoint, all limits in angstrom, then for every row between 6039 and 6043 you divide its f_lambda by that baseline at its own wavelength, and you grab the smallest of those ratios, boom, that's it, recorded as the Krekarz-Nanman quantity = 0.96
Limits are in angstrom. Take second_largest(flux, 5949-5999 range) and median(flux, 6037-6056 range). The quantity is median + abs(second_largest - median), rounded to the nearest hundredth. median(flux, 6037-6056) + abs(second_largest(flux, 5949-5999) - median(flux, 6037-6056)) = 2.21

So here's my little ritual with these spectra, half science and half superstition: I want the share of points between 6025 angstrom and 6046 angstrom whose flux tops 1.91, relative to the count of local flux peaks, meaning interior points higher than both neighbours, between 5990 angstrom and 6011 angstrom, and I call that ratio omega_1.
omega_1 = 0.33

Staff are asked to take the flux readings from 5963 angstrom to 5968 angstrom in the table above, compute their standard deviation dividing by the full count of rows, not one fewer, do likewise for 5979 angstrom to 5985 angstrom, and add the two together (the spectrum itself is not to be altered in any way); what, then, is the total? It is 0.177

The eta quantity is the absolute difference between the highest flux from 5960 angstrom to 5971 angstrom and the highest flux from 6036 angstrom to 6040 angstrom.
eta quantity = 0.24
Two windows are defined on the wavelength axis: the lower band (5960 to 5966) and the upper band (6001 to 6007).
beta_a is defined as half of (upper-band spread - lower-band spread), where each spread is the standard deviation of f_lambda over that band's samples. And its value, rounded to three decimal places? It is 0.004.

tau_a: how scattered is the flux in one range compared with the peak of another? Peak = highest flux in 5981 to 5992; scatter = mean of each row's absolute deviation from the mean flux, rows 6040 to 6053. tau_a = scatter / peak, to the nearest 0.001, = 0.054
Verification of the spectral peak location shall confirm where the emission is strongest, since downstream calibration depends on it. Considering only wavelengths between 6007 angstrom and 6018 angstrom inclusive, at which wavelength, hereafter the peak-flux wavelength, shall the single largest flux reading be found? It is 6011.75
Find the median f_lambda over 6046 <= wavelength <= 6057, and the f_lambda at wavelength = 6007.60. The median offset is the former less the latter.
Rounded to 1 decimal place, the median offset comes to -0.2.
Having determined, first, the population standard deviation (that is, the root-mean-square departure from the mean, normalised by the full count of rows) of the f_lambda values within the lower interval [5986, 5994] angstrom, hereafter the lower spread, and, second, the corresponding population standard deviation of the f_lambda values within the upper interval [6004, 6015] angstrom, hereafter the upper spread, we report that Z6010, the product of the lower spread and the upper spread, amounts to 0.024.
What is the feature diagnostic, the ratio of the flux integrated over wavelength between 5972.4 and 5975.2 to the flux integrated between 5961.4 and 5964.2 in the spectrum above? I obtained 1.06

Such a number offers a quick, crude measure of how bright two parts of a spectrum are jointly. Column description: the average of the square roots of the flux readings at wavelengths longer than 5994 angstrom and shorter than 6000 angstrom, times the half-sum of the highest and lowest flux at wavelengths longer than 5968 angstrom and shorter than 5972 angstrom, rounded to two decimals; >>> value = 2.97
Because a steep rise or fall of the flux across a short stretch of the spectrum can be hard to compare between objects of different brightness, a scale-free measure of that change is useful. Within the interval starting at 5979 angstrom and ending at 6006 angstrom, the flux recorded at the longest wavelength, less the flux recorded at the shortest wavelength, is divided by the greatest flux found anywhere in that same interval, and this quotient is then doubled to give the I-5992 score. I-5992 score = 0.26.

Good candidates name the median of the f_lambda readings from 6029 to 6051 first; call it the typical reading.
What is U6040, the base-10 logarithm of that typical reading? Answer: 0.33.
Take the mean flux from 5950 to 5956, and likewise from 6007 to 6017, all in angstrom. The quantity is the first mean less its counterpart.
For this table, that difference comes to -0.25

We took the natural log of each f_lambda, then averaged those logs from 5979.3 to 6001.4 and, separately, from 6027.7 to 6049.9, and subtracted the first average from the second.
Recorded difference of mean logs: 0.19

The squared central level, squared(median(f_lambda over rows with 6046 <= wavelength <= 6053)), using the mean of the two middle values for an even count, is 3.90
